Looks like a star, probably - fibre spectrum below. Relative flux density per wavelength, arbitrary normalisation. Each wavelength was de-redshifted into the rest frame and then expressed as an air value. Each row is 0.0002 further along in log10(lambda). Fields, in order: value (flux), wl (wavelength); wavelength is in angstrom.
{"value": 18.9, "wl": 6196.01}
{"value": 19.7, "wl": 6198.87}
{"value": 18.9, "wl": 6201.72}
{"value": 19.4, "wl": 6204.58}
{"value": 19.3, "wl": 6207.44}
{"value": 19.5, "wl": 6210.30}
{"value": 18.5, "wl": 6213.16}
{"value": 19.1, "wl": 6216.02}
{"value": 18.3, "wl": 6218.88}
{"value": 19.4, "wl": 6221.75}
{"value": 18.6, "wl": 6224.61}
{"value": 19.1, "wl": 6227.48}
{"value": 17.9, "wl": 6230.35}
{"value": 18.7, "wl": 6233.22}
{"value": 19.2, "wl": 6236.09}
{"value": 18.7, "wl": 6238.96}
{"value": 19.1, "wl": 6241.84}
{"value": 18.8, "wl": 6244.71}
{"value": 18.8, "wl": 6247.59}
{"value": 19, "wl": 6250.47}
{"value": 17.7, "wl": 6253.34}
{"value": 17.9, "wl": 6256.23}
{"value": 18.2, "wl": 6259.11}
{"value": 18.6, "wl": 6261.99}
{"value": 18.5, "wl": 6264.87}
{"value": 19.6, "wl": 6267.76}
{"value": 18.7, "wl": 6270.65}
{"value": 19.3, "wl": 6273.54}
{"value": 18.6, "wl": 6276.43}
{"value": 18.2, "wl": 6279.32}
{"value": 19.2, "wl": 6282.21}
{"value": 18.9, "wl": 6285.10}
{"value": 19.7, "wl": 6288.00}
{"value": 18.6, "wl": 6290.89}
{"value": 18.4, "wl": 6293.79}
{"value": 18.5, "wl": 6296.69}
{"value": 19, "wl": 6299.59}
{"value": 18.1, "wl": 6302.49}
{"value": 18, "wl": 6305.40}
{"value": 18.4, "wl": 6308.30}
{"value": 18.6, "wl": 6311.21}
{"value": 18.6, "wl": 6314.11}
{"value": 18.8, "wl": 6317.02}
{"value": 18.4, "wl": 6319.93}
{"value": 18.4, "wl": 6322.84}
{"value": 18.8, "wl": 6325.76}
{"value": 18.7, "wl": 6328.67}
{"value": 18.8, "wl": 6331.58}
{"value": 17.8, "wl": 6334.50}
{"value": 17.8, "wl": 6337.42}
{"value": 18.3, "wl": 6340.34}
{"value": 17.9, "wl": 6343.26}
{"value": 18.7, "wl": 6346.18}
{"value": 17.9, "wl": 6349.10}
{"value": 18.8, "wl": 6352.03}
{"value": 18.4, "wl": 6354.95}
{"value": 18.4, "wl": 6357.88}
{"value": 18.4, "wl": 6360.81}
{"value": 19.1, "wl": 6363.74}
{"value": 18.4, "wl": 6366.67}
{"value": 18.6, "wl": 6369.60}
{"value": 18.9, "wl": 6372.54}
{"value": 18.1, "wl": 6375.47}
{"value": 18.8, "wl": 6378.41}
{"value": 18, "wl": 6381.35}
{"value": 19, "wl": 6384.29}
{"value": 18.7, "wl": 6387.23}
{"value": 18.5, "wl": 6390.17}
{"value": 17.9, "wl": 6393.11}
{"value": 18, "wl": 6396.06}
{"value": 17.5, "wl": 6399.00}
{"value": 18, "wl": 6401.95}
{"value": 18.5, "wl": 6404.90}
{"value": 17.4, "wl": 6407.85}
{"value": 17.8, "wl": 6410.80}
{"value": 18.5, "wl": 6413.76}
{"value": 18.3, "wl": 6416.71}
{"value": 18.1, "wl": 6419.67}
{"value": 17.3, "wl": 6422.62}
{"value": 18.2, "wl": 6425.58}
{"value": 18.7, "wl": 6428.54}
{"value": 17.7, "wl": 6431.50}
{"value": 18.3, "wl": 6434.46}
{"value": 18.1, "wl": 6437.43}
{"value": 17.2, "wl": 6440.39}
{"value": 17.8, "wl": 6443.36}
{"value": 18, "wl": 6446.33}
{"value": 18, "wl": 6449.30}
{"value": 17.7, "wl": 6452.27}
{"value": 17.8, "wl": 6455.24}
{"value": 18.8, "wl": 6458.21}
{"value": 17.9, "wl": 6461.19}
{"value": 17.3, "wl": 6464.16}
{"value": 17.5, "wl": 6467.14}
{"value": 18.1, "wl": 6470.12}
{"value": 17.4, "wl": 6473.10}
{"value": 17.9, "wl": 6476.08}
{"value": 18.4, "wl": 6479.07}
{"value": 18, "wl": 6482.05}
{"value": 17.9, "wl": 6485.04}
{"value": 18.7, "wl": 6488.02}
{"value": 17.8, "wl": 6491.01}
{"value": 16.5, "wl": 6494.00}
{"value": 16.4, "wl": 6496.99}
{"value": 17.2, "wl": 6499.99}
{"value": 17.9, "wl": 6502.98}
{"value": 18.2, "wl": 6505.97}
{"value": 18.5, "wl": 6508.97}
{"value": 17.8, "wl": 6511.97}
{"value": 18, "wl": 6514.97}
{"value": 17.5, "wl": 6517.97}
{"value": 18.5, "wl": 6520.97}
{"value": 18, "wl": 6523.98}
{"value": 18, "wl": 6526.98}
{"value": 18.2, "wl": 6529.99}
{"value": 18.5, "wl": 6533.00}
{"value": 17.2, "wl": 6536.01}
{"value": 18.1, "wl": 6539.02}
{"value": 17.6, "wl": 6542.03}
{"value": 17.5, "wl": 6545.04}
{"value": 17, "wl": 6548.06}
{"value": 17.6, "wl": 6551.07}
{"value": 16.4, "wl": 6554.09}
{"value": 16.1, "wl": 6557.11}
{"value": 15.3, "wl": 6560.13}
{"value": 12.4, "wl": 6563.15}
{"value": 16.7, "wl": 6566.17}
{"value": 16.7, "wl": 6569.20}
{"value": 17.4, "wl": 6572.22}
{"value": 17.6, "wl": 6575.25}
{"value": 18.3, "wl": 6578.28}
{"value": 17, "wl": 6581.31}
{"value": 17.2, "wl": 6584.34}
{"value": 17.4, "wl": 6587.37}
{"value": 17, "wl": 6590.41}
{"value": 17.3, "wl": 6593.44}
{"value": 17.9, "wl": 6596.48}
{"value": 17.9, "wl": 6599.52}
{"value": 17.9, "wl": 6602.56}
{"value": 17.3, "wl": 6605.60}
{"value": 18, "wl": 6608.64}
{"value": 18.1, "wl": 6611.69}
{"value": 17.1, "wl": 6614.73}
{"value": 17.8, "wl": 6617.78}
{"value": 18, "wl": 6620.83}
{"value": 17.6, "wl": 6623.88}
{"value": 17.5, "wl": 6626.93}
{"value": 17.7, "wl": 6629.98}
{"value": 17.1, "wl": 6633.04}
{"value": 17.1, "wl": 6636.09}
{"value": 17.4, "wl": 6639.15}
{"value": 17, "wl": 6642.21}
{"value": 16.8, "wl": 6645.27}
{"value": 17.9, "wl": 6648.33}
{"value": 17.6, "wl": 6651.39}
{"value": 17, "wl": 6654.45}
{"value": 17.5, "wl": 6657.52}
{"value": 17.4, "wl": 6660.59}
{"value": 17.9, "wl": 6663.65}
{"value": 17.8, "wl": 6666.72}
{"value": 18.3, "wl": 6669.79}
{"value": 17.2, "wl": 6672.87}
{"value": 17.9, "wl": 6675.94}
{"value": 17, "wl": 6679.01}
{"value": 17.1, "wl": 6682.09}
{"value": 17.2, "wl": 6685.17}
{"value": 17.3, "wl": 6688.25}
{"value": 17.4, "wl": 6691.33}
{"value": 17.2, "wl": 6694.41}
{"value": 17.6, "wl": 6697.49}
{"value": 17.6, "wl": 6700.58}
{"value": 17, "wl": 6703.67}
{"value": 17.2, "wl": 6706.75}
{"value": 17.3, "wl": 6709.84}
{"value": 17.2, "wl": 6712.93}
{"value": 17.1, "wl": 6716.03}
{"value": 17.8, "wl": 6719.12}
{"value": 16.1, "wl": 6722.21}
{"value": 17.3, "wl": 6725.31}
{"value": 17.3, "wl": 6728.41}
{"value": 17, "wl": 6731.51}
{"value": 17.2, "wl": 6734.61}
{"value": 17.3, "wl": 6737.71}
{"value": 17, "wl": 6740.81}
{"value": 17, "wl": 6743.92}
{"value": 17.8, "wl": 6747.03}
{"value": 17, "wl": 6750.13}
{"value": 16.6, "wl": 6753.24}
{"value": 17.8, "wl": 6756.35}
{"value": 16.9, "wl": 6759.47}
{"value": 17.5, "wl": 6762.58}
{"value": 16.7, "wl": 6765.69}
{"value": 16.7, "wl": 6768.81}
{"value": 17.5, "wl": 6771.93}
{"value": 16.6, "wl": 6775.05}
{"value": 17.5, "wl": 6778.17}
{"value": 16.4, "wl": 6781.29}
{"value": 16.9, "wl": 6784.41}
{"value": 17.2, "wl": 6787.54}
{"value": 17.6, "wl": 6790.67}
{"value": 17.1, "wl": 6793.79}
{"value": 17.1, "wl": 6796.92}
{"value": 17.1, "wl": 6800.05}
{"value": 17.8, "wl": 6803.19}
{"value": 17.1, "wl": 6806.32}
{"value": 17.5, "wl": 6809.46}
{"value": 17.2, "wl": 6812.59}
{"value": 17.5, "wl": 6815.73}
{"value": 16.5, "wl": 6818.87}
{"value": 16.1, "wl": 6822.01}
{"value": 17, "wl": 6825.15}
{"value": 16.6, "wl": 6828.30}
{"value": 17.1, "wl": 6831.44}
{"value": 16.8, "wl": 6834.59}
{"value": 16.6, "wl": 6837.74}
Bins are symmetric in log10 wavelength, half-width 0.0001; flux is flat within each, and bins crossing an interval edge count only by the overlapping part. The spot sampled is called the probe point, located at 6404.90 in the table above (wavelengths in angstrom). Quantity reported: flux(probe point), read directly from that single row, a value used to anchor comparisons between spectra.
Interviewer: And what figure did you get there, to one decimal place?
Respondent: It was 18.5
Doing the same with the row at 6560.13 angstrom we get 15.3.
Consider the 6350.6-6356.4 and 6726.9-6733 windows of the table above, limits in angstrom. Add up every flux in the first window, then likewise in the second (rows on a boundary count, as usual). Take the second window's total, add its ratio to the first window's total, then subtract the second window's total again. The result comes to 0.92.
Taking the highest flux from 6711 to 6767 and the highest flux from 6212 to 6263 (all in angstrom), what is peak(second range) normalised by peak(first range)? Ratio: 1.09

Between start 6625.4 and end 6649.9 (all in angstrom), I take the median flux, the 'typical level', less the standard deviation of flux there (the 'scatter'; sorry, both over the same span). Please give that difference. 16.9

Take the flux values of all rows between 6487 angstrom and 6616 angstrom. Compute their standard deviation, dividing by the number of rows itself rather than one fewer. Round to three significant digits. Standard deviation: 1.04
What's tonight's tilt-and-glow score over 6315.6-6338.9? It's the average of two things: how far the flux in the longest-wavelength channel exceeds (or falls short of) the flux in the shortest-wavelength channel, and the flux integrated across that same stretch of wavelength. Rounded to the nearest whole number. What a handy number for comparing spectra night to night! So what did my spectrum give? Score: 214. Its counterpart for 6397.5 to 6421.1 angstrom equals 213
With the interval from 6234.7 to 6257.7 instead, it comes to 214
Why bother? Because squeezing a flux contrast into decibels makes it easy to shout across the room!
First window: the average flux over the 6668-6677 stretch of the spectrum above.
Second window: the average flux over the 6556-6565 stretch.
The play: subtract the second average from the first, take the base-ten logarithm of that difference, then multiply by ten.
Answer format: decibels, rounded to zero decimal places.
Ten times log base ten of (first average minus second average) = 5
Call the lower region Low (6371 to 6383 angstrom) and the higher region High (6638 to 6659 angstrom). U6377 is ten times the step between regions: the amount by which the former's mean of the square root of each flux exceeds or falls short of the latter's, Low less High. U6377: 1.3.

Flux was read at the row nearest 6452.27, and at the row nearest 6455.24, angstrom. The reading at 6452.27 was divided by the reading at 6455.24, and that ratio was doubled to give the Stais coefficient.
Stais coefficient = 1.99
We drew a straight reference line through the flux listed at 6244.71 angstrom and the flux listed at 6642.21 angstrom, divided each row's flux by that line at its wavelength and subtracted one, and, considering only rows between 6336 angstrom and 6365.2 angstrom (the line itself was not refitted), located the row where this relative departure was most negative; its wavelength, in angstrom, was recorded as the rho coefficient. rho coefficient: 6337.42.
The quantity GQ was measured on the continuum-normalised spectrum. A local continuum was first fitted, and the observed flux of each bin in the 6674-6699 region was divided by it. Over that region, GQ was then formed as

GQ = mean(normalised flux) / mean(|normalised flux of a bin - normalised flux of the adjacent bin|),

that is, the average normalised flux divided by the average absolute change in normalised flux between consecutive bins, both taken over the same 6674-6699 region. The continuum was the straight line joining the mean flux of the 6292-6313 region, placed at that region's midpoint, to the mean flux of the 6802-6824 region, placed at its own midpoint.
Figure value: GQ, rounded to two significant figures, 63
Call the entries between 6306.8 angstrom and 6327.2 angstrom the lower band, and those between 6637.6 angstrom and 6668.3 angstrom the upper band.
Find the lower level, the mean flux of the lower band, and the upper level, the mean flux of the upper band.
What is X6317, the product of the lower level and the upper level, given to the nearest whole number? 324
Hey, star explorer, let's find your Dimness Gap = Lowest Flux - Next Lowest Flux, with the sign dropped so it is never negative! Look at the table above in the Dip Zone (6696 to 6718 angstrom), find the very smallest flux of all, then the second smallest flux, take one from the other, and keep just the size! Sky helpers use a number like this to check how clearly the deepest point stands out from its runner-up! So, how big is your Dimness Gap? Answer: 0.100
